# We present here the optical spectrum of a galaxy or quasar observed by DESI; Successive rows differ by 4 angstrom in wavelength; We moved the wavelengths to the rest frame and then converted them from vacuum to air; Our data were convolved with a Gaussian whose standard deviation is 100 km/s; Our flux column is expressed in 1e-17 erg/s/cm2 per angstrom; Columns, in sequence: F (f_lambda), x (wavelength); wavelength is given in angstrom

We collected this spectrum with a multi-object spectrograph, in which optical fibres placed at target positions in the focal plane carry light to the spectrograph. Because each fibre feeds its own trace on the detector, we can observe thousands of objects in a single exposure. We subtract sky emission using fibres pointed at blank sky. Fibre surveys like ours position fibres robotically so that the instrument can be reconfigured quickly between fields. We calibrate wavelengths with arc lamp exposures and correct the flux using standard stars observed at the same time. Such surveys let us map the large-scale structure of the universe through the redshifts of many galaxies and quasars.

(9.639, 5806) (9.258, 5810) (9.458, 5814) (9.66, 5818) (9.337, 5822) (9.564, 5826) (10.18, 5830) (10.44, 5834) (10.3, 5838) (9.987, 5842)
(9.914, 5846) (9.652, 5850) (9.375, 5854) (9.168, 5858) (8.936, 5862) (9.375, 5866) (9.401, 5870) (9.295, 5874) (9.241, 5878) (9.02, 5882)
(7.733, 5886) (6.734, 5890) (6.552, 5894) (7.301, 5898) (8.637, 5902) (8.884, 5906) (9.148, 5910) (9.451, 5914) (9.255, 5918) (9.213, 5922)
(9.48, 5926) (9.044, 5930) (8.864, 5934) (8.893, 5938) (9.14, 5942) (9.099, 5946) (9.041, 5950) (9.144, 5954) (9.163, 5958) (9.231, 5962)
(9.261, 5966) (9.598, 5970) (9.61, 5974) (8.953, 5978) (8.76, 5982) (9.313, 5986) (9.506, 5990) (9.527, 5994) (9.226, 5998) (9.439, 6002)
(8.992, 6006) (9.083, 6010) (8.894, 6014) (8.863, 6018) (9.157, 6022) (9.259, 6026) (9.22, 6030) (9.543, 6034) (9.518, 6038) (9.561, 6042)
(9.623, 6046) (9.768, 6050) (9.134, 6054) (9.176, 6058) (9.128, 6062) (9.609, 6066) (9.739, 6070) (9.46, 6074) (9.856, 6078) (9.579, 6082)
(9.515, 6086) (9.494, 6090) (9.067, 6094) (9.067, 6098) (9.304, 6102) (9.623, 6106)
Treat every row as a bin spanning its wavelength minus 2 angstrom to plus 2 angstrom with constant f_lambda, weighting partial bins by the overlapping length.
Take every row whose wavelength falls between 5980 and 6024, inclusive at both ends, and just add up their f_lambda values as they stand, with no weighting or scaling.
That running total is 101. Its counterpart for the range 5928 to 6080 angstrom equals 352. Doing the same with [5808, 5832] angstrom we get 57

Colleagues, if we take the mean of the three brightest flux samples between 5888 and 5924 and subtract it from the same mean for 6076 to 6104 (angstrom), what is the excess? 0.34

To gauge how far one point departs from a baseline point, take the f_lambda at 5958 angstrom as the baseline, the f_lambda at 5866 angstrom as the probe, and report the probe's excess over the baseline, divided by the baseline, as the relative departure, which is 0.023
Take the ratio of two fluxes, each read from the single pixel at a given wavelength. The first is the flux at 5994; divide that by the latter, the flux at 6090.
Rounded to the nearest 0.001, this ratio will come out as 1.003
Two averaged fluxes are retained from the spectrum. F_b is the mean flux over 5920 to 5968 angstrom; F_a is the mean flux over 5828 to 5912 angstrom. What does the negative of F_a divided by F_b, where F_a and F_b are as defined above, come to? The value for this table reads -0.99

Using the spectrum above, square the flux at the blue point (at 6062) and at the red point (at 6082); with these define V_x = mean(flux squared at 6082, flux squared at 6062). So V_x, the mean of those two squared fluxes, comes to 88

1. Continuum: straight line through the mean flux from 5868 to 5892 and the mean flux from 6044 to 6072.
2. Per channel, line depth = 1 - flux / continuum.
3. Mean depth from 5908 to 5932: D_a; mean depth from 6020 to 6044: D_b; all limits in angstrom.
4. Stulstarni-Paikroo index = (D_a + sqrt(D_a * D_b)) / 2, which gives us -0.019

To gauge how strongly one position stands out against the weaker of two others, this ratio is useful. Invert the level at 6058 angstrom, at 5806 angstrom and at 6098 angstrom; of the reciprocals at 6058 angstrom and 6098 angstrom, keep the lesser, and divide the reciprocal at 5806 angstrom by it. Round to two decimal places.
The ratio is 0.95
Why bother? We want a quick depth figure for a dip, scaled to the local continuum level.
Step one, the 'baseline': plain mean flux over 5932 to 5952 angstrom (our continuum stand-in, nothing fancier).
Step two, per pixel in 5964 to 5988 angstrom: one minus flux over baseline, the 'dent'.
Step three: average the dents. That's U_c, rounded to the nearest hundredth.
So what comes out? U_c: -0.03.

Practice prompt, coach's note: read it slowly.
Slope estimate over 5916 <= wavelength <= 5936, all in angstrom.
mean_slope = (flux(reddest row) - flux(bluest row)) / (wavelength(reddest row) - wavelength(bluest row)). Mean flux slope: -0.024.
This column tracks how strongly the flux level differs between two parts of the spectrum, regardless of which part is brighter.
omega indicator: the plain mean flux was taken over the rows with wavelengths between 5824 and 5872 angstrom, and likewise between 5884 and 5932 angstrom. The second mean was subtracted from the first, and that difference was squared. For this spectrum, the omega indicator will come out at 1.5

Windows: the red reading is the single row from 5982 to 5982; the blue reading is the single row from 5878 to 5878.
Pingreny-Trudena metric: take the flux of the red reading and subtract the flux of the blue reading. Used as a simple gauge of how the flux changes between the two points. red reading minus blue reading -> -0.5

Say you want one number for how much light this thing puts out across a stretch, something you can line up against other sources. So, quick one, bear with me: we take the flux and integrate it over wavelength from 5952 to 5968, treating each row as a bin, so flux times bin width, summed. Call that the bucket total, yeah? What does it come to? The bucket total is 147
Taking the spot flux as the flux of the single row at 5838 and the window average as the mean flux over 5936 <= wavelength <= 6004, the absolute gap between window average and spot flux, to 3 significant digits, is 1.07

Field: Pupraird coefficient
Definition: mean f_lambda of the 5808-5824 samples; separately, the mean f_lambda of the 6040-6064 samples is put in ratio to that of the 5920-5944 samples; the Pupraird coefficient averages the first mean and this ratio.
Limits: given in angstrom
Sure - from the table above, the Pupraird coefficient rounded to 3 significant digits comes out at 5.23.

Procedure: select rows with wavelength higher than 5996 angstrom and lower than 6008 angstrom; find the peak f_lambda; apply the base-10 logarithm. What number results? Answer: 0.975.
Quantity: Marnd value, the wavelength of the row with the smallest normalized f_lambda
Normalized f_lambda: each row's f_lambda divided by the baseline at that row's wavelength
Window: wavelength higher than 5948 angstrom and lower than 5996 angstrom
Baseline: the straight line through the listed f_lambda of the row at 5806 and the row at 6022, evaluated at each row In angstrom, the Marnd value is 5982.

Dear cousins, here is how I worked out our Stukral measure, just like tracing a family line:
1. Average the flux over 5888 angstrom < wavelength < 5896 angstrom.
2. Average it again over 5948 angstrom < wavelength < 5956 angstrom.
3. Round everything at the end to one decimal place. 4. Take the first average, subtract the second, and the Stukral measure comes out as -2.4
